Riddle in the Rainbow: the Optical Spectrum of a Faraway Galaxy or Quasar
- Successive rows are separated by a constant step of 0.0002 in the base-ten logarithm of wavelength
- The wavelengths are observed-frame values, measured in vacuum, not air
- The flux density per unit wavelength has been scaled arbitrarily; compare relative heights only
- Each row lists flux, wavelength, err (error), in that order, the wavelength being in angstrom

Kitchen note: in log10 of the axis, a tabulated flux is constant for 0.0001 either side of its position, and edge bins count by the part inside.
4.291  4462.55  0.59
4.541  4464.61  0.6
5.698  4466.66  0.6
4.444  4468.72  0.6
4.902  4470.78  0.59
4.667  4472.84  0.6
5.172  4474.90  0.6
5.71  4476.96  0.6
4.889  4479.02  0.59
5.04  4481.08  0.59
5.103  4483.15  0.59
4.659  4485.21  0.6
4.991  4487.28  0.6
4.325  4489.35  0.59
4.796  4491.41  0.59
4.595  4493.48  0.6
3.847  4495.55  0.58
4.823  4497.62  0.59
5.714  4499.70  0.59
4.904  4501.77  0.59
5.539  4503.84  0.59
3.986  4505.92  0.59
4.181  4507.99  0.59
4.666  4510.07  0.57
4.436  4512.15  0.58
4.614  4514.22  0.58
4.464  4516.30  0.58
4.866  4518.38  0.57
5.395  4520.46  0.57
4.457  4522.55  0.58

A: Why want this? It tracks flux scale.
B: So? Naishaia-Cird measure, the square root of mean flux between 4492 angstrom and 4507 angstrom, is 2.18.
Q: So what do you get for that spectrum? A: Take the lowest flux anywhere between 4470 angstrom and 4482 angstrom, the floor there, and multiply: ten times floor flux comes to 47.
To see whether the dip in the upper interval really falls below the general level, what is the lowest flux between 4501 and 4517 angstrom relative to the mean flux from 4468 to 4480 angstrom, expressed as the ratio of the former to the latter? 0.80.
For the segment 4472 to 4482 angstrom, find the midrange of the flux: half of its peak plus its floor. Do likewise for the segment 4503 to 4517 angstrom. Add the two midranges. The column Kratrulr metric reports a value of 10.0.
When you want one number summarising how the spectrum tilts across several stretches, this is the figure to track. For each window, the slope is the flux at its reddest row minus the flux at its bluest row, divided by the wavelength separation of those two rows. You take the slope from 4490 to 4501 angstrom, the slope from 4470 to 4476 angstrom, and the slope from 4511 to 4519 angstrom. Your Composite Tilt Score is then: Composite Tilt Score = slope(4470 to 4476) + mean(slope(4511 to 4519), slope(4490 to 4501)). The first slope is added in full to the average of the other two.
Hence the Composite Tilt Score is 0.155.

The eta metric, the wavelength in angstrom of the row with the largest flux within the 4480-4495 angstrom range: 4483.15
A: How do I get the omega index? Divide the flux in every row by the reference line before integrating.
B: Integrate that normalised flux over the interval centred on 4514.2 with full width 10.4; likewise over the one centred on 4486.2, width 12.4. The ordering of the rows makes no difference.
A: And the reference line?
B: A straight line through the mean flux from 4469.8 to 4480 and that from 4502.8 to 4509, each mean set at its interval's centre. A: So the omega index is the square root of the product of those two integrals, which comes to 11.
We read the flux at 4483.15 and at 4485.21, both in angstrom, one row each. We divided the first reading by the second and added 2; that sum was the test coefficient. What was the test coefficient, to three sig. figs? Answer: 3.10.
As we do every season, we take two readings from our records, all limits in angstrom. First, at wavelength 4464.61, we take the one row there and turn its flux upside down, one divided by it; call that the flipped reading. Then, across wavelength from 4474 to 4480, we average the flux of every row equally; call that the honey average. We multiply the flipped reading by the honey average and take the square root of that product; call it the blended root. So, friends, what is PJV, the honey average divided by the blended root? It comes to 4.89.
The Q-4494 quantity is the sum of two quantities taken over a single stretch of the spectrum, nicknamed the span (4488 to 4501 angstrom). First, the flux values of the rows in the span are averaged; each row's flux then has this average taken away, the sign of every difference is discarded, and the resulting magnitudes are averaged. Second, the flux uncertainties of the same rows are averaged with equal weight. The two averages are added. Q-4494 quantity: 1.02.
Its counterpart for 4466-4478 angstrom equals 1.03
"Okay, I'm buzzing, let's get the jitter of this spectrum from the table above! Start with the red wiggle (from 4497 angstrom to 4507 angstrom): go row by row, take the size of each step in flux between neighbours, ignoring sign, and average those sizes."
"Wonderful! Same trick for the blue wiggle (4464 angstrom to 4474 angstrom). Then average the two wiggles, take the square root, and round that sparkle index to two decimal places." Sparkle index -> 0.93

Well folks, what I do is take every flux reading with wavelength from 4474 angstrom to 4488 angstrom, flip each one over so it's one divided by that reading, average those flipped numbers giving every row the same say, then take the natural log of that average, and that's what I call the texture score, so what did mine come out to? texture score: -1.62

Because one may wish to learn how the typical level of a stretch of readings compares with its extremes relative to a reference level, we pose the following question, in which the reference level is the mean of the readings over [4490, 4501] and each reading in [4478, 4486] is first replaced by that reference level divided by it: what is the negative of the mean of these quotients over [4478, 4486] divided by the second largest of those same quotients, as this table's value -0.99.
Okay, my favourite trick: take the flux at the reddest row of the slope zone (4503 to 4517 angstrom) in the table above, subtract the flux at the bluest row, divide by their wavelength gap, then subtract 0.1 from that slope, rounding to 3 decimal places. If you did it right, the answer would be -0.186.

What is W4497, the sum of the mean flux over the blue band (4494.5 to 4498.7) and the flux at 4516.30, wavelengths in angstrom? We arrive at 8.8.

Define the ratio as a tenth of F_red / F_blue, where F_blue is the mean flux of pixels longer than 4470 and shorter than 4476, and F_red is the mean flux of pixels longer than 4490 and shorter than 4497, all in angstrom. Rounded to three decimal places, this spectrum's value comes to 0.090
